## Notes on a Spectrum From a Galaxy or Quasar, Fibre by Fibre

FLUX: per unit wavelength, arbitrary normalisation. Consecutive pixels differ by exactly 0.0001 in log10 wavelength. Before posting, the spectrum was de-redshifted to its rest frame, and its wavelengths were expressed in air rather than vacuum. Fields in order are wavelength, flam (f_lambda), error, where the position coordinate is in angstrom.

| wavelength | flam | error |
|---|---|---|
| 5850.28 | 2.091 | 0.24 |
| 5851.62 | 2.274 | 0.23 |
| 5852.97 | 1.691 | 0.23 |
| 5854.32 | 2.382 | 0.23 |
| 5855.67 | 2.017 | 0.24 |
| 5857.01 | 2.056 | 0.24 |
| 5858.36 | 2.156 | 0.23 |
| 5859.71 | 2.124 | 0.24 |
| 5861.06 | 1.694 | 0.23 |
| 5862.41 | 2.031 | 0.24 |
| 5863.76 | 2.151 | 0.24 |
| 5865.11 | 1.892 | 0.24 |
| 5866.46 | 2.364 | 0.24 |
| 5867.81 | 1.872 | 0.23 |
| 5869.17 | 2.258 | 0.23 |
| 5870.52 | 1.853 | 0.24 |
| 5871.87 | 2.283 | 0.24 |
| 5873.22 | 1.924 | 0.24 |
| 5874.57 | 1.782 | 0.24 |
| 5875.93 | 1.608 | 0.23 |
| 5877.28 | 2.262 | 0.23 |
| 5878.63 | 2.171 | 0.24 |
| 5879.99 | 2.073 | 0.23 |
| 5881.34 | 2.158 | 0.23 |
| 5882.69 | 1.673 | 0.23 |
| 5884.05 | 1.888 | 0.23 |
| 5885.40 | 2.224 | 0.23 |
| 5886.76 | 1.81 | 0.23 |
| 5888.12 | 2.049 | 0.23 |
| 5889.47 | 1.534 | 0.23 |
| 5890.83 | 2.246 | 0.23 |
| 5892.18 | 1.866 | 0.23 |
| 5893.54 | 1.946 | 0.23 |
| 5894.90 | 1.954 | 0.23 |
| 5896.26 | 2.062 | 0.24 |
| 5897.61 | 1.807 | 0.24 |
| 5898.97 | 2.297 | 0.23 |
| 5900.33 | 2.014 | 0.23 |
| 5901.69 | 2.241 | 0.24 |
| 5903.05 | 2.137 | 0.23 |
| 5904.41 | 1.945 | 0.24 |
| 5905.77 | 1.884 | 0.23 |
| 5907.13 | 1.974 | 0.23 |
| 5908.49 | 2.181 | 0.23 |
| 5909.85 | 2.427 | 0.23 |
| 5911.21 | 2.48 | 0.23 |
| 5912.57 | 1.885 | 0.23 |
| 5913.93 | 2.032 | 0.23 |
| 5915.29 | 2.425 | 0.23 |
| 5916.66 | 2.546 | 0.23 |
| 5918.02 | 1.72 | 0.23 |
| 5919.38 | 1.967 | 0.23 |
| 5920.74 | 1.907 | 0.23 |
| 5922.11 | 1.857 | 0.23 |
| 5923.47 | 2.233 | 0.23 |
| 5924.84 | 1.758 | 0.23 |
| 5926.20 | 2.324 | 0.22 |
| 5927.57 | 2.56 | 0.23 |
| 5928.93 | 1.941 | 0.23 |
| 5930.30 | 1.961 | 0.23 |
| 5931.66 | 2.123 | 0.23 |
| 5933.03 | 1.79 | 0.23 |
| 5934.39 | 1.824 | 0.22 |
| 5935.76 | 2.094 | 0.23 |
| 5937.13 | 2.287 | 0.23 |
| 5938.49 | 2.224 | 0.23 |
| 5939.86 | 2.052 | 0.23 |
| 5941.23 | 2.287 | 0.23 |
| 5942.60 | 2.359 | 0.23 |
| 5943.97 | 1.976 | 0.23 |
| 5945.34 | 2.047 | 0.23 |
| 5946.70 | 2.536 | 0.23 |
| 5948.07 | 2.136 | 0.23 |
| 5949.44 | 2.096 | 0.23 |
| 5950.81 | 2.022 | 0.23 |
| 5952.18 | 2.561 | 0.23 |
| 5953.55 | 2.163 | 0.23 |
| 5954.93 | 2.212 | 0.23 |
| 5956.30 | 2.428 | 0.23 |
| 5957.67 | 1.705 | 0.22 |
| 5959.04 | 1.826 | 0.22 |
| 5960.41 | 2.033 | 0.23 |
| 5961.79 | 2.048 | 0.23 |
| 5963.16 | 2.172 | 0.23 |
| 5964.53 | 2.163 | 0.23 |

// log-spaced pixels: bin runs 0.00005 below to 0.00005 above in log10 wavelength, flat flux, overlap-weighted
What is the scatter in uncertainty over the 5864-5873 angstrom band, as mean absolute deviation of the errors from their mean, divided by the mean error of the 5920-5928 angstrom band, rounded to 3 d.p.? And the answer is 0.019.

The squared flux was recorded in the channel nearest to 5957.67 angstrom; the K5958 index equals 2.9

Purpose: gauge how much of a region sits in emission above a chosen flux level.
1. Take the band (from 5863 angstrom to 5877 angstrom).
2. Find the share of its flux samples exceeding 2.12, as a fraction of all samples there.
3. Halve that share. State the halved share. 0.20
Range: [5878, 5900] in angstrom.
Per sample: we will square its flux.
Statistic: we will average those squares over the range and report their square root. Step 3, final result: 2.00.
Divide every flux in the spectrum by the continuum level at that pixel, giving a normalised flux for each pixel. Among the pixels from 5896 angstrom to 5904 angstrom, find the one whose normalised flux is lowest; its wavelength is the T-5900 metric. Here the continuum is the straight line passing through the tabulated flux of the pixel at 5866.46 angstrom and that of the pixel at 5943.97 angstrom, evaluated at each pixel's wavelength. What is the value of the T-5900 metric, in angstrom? 5897.61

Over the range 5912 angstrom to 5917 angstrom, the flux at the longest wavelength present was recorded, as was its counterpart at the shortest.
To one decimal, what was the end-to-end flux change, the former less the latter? 0.7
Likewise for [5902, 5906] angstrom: -0.3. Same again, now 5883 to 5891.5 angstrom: 0.4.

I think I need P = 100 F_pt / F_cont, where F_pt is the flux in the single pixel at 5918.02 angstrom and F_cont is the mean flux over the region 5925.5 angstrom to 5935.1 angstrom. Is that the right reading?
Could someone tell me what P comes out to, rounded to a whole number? 83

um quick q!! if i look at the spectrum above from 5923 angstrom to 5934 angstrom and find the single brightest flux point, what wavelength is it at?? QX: 5927.57 angstrom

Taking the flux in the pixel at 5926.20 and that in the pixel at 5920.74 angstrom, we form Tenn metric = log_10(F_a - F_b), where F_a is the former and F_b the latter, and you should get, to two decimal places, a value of -0.38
